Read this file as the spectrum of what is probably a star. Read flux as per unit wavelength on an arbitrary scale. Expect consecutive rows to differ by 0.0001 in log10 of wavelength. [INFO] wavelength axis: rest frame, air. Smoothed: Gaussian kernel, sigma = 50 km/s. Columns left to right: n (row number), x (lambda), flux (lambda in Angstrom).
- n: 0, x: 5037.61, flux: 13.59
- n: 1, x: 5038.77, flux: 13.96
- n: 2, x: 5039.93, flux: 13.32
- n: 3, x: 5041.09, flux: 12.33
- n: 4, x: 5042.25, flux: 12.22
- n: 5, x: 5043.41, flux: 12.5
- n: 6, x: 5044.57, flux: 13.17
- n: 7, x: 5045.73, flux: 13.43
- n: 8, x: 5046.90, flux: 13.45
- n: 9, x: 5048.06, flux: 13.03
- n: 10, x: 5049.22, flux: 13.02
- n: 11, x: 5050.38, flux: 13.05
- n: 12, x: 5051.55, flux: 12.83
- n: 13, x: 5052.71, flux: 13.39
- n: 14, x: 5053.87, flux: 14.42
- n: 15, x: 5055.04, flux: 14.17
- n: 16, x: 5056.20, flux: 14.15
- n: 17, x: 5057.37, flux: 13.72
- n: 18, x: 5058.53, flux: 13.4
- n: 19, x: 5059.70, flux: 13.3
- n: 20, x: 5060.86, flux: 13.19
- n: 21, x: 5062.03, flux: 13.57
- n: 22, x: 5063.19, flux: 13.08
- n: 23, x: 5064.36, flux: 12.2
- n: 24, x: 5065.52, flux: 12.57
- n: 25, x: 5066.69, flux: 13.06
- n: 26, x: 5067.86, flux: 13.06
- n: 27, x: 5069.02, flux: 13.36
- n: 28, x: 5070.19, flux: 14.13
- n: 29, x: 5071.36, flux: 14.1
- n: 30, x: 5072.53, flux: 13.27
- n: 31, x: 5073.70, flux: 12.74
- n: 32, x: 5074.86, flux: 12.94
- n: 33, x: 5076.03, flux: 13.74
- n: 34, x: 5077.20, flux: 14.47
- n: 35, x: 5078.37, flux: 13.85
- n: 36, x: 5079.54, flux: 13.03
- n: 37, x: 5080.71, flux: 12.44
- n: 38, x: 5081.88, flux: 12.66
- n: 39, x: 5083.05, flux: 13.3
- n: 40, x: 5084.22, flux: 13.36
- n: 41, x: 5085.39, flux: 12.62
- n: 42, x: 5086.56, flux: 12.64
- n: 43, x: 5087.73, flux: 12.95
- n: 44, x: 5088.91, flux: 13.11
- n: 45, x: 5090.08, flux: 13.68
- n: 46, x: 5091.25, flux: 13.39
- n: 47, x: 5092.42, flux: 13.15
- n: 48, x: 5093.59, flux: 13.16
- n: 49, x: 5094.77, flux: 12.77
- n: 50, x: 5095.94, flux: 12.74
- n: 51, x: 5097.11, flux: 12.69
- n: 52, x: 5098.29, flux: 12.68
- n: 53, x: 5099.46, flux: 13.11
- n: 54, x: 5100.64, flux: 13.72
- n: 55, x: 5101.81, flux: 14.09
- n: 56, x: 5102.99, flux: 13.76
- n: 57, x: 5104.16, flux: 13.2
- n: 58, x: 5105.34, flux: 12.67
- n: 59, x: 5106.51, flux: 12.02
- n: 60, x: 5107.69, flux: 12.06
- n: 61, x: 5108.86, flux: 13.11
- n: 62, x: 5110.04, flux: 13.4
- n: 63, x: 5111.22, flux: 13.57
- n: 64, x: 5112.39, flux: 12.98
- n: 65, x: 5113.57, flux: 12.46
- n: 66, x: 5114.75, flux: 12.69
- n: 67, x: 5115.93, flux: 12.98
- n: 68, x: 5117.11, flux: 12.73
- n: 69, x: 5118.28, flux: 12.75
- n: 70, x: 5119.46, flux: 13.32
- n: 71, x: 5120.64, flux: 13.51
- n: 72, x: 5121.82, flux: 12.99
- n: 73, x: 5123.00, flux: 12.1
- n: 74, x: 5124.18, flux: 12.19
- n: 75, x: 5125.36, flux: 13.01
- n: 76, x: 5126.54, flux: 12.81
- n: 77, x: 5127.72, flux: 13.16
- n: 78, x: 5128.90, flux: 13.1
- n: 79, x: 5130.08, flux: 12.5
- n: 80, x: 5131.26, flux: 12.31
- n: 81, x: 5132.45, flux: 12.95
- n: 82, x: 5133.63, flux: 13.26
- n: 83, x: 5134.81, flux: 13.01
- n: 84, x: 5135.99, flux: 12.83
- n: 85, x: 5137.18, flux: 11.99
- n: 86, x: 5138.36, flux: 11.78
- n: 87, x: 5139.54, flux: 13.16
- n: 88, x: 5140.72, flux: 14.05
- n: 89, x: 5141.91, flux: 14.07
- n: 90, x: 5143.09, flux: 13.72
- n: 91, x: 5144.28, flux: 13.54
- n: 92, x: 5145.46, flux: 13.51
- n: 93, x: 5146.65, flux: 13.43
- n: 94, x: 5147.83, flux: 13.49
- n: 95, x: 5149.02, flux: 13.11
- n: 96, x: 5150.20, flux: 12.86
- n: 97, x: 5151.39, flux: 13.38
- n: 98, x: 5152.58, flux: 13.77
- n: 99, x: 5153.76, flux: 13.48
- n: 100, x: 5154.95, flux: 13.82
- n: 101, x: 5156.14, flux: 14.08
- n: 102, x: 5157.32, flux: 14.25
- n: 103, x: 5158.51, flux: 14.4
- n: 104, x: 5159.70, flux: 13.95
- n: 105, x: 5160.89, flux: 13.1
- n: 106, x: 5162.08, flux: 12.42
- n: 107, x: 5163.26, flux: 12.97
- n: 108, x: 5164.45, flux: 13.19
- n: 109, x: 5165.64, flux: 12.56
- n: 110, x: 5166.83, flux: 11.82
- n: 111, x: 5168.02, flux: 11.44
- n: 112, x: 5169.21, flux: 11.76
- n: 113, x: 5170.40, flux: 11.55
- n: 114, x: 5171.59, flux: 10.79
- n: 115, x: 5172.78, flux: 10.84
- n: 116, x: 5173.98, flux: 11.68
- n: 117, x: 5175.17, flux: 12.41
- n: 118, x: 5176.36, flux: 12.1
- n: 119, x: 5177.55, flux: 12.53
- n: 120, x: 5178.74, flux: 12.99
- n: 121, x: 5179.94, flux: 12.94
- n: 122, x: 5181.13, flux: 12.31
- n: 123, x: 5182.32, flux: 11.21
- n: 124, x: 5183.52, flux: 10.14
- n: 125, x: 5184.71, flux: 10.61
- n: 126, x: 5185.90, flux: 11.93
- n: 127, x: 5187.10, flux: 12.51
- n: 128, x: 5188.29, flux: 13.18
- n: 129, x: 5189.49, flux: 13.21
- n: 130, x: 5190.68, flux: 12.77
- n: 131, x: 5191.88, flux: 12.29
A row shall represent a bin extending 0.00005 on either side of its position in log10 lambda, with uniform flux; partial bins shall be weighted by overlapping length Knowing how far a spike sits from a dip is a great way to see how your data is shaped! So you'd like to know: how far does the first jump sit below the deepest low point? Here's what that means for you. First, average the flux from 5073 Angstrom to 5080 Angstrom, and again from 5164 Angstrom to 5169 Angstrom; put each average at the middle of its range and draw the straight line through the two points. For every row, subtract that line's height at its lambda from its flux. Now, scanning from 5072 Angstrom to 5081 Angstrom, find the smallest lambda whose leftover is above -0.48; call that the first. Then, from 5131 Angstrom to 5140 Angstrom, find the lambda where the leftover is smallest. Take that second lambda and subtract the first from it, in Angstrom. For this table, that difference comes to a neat 65.8 Angstrom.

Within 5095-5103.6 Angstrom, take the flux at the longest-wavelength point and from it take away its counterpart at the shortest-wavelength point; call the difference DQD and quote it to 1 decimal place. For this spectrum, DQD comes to 1.0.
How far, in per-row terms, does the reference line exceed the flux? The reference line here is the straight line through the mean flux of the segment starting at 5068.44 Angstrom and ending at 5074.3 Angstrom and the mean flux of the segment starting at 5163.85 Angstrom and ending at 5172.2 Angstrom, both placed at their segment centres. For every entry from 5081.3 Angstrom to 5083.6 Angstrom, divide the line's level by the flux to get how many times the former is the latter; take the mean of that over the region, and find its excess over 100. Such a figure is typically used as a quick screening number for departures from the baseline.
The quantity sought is -98.97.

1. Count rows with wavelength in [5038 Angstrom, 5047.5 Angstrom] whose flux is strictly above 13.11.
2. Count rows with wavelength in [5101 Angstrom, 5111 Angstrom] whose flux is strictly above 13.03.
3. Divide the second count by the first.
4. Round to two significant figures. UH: 1.0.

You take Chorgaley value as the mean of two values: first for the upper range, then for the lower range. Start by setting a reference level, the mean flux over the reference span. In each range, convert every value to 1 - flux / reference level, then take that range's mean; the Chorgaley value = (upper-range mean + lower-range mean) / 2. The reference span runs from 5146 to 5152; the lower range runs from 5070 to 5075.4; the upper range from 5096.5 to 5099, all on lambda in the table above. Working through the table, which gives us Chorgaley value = 0.015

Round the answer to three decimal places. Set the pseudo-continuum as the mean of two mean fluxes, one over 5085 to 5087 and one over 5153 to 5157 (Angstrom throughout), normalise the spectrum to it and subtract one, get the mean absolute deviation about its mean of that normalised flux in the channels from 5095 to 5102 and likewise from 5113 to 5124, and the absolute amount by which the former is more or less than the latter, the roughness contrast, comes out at 0.013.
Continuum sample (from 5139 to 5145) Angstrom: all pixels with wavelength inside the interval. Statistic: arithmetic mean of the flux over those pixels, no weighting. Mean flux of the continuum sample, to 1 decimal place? 13.7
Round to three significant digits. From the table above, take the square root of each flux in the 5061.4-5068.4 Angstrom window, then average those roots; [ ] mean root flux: 3.59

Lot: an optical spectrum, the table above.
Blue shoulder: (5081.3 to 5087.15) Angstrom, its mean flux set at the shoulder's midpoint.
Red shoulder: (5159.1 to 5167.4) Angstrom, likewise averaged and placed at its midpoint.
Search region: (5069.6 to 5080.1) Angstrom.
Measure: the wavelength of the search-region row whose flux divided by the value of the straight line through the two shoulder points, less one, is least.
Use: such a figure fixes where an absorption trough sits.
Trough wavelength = 5073.70 Angstrom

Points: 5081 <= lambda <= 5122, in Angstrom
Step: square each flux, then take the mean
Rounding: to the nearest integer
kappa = 170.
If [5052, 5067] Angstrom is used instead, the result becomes 180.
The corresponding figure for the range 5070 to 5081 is 182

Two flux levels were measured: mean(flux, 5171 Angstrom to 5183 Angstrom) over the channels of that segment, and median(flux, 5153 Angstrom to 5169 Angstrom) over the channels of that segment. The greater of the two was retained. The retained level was 13.2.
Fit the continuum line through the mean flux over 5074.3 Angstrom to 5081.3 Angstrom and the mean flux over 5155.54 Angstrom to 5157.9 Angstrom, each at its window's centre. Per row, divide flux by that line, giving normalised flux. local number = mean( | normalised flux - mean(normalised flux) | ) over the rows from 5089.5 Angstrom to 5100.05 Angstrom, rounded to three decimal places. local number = 0.022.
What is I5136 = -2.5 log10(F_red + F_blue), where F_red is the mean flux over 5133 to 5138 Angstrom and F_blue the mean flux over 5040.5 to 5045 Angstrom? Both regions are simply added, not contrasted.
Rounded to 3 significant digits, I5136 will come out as -3.51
